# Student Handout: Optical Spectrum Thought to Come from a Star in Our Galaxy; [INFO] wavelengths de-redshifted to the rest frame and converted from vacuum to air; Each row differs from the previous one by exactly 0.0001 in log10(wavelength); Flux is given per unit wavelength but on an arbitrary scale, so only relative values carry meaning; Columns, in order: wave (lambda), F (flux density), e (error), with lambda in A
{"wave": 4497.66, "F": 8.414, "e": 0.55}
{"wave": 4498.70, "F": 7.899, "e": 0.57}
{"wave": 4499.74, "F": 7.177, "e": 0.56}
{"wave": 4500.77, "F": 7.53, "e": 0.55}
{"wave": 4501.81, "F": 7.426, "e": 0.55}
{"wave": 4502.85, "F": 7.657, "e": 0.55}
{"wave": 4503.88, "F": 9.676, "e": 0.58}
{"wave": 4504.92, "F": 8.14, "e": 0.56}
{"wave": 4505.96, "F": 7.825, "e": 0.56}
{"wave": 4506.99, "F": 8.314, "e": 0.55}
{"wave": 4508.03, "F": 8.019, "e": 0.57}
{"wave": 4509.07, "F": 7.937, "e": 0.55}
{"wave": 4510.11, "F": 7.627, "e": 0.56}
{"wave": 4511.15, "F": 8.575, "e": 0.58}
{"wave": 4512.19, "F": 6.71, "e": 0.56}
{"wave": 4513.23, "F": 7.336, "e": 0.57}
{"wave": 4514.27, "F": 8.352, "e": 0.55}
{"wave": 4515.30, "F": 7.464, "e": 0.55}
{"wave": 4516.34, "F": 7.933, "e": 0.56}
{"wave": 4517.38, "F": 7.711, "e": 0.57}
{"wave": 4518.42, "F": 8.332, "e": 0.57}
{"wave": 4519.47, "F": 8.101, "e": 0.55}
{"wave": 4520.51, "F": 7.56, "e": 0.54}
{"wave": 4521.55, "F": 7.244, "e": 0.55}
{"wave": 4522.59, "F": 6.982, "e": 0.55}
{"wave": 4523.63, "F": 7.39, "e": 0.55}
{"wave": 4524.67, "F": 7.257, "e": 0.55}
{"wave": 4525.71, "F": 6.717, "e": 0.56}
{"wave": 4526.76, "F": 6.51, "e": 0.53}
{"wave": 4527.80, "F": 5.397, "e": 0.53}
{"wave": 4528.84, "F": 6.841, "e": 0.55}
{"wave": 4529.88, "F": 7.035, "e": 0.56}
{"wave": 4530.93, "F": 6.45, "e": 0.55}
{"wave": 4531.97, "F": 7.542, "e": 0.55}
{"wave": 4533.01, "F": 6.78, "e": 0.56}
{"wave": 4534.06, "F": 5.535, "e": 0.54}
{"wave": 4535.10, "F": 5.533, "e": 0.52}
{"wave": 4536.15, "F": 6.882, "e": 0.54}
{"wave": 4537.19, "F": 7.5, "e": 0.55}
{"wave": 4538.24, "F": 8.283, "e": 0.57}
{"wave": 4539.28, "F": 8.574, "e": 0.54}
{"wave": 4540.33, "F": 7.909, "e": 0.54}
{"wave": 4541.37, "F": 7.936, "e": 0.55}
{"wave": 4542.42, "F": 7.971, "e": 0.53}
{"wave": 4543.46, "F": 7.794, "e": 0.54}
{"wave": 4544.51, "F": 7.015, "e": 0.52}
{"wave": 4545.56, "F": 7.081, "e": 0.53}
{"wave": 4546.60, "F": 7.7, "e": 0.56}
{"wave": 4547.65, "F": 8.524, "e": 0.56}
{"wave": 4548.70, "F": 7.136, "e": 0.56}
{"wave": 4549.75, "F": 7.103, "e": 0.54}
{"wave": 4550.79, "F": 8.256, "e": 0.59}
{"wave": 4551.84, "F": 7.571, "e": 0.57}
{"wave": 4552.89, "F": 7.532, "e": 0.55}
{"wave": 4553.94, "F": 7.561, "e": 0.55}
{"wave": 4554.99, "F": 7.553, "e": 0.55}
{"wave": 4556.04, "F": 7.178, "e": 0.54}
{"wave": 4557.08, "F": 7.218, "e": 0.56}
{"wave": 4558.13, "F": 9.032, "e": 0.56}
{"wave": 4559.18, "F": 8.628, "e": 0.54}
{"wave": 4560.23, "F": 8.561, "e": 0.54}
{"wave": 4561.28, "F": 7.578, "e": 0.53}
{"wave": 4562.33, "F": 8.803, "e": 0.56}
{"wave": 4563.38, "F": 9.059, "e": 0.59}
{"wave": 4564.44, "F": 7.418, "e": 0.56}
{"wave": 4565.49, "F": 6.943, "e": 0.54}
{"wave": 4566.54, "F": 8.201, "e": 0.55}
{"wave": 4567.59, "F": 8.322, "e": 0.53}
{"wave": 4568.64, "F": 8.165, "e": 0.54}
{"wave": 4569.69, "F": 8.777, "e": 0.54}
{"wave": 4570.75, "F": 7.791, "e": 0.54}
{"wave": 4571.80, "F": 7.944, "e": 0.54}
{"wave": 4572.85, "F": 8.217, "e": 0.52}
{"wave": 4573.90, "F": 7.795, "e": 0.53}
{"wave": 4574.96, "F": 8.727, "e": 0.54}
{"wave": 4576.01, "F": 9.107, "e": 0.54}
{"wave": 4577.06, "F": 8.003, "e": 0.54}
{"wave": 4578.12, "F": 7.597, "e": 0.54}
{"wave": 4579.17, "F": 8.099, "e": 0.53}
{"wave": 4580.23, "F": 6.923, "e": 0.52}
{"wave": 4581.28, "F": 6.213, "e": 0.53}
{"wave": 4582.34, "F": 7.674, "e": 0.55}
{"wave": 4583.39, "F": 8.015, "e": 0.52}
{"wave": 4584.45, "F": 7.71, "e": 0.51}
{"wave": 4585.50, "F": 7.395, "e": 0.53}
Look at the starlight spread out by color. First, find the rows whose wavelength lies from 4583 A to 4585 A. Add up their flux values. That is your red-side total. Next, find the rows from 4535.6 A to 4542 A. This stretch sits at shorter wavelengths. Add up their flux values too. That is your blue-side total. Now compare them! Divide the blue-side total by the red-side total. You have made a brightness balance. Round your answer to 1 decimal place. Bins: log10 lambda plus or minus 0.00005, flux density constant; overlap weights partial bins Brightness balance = 3.0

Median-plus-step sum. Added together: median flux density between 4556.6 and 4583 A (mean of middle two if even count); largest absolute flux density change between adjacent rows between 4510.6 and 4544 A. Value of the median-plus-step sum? 10.0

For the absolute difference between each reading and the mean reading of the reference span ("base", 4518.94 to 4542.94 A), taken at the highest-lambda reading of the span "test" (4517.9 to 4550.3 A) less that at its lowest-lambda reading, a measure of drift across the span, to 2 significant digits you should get -1.2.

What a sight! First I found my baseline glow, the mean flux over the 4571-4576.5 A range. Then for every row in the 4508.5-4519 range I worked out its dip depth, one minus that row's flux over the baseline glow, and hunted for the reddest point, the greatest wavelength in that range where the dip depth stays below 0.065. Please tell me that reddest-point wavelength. 4518.42 A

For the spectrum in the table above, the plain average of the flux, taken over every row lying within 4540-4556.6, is 7.6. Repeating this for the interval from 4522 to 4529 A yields 6.7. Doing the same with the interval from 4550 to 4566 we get 7.9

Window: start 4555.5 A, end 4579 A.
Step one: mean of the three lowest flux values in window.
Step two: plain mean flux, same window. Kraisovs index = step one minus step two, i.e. -1.0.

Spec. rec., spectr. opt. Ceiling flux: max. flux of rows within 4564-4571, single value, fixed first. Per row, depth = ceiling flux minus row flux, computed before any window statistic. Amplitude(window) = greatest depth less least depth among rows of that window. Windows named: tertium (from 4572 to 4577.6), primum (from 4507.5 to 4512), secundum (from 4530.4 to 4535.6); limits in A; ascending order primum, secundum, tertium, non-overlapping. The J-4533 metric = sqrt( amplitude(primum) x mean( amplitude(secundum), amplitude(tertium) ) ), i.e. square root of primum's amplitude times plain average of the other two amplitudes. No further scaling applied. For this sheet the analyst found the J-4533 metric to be 1.3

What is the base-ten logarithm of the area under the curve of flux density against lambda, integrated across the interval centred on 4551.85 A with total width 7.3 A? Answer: 1.74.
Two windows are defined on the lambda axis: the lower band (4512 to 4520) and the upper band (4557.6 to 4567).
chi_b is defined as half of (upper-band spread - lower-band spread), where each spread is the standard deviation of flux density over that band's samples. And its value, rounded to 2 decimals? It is 0.10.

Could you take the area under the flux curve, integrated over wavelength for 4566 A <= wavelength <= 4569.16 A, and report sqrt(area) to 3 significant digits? 5.10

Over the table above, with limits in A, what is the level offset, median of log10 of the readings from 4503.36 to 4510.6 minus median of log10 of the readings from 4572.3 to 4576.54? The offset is -0.02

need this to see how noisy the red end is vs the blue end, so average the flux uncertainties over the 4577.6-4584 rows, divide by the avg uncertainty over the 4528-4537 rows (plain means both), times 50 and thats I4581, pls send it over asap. 48.7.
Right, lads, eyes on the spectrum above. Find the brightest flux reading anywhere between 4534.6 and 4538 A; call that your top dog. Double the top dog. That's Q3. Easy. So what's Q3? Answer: 15.0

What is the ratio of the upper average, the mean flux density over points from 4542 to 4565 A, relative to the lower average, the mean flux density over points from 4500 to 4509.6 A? 0.97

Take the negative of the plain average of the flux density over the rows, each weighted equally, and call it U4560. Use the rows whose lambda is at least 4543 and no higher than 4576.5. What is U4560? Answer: -7.95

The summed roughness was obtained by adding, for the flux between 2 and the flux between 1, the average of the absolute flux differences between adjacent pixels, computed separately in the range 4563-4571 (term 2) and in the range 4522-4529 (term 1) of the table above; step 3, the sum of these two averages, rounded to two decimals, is 1.39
